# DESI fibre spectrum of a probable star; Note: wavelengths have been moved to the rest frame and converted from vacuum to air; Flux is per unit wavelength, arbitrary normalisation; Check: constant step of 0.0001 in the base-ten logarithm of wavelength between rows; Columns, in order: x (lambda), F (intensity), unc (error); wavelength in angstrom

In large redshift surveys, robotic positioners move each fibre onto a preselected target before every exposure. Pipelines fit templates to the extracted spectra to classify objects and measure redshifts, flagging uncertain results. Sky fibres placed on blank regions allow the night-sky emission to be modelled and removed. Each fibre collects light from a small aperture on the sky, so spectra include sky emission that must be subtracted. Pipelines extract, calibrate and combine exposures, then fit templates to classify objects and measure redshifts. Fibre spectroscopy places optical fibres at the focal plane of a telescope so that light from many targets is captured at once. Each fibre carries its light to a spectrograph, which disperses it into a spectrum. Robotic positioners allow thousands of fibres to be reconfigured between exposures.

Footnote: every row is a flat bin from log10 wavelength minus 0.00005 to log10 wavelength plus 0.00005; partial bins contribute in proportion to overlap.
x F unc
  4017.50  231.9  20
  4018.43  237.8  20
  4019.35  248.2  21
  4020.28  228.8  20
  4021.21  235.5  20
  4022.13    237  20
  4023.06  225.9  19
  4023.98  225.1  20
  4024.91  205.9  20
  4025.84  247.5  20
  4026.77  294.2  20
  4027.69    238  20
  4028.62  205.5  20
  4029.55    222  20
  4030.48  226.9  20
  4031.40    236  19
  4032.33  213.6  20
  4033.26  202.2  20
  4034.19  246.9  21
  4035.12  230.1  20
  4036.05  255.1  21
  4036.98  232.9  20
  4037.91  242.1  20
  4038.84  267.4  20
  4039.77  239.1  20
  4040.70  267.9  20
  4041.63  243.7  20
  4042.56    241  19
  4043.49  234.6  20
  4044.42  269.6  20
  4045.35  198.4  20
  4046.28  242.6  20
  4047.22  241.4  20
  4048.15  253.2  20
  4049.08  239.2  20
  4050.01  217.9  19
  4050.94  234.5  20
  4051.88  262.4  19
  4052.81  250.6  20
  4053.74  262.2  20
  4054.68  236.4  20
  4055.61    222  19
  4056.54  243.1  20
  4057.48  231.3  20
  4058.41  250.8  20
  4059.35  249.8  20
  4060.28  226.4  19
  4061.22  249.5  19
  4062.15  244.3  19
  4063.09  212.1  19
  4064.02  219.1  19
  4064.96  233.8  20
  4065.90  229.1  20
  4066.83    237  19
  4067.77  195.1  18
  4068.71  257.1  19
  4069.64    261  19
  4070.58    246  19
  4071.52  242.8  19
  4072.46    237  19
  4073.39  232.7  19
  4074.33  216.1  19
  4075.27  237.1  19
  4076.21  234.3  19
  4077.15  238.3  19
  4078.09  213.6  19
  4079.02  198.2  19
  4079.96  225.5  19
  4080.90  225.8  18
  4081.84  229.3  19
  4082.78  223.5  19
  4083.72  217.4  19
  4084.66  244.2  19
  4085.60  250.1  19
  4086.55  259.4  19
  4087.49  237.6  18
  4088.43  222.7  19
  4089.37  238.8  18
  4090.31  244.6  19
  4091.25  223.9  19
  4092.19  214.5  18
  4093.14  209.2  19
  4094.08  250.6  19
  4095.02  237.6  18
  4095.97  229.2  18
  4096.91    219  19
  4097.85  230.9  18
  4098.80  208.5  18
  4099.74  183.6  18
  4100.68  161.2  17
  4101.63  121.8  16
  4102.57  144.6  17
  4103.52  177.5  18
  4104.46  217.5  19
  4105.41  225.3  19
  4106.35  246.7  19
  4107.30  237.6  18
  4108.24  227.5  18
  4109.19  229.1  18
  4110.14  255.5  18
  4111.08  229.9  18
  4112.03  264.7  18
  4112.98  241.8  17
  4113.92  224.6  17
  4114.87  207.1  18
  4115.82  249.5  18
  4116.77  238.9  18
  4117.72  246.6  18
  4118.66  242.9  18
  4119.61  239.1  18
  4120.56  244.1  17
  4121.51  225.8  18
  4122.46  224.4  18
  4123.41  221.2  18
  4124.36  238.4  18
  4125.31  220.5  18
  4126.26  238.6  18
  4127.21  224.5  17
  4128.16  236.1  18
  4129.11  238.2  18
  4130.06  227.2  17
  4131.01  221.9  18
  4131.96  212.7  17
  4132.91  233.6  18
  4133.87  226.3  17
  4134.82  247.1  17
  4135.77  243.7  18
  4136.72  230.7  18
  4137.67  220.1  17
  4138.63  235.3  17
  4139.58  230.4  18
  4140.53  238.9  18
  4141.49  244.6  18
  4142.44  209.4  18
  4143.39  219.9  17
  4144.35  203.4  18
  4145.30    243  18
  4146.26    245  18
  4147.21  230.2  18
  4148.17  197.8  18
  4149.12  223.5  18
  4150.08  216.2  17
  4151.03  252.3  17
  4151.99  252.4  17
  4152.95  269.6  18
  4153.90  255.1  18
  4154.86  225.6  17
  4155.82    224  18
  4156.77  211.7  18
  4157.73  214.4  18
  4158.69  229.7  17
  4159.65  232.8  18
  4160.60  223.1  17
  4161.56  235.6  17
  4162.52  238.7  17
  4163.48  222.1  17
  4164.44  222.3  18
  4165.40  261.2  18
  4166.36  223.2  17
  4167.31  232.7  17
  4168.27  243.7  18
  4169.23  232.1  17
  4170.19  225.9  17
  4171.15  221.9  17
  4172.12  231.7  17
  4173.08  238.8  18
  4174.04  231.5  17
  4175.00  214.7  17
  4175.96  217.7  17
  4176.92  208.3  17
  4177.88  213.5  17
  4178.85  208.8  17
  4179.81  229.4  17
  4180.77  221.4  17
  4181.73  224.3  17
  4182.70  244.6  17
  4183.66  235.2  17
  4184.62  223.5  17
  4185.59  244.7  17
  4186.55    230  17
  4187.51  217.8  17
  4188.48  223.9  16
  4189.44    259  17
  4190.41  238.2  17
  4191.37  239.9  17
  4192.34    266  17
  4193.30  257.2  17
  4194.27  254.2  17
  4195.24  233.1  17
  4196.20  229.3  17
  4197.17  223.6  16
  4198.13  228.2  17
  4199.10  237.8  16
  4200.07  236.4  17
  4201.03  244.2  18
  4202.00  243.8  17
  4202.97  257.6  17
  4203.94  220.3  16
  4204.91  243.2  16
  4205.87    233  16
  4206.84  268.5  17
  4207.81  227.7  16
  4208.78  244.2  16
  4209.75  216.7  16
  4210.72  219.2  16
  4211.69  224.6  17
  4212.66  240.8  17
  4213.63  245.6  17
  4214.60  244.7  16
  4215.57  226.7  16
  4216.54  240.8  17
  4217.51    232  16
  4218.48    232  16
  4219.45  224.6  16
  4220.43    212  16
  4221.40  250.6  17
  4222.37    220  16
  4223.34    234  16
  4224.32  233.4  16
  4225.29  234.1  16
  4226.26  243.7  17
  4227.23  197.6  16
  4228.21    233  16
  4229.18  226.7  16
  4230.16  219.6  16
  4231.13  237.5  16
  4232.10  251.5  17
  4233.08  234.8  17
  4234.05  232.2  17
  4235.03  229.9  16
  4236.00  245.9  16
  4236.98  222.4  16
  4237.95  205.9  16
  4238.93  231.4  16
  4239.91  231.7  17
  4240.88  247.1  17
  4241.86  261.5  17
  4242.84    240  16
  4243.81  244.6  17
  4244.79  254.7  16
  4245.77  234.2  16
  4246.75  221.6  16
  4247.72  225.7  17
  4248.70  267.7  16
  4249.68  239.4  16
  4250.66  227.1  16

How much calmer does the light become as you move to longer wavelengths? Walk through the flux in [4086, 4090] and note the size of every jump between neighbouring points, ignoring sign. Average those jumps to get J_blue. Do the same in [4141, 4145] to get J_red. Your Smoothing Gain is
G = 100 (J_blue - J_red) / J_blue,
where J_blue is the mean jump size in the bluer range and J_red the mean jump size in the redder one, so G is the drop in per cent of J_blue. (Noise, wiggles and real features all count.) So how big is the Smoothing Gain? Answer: -18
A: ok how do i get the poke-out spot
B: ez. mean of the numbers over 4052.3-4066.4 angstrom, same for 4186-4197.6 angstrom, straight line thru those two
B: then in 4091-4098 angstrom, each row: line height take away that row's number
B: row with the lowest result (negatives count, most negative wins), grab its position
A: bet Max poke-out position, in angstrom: 4094.08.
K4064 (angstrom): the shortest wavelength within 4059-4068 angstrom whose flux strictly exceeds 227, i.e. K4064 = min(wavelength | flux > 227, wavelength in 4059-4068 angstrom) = 4059.35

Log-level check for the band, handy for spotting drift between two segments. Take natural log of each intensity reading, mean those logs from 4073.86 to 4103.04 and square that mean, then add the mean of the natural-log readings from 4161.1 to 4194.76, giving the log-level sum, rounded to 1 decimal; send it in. 34.4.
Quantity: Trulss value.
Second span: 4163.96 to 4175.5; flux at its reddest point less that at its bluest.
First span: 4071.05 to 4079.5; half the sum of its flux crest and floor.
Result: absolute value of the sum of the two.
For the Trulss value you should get 213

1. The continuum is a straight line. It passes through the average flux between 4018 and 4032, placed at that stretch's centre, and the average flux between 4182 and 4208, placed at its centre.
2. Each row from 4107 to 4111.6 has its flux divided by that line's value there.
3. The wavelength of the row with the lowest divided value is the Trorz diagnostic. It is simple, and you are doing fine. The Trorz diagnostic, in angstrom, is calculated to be 4108.24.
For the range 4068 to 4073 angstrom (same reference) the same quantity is 4072.46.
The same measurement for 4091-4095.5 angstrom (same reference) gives 4093.14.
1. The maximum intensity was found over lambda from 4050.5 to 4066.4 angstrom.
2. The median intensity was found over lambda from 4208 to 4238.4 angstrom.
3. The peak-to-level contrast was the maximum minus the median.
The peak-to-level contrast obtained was 30.2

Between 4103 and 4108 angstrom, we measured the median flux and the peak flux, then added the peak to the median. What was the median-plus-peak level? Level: 472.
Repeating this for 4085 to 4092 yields 498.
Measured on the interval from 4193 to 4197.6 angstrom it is 490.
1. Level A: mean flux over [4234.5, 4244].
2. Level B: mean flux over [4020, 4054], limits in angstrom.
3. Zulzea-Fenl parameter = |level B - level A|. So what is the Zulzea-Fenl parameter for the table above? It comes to 2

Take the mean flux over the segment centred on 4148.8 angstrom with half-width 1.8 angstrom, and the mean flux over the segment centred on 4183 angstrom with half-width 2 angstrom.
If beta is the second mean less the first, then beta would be 15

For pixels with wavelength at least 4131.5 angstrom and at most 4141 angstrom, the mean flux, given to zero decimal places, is 232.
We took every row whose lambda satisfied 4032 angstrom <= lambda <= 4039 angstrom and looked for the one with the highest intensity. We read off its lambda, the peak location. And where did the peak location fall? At 4038.84 angstrom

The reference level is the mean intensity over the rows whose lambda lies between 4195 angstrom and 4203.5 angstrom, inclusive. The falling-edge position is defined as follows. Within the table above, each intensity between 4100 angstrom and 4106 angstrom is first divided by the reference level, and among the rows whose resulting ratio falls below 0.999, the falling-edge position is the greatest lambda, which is 4105.41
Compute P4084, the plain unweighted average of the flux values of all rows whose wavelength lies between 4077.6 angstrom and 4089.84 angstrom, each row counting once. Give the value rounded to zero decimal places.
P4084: 230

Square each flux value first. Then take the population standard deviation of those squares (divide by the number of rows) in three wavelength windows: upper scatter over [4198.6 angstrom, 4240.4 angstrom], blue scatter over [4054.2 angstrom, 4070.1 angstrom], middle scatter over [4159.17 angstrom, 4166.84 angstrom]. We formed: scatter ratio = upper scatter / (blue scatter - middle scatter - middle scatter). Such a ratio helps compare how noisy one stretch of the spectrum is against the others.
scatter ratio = -1.39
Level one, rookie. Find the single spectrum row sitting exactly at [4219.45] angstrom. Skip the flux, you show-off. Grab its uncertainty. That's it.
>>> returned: 16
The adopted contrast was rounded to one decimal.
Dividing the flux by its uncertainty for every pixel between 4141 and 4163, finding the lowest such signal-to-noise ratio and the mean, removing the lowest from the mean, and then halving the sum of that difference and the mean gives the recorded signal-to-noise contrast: 7.6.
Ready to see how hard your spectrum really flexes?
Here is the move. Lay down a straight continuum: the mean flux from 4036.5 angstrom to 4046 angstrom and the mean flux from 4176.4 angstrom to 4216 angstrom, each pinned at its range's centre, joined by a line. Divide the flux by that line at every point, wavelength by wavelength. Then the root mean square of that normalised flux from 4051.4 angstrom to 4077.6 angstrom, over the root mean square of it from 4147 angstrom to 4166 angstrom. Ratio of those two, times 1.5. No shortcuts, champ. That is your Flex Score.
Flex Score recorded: 1.503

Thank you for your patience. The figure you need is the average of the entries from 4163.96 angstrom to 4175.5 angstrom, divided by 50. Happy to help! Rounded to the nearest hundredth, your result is 4.63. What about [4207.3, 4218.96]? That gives 4.66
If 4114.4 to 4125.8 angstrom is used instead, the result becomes 4.66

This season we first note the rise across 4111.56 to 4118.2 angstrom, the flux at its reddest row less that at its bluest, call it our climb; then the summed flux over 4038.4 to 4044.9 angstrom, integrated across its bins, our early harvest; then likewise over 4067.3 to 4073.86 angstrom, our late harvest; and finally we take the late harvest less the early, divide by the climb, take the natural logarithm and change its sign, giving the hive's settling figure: -1.4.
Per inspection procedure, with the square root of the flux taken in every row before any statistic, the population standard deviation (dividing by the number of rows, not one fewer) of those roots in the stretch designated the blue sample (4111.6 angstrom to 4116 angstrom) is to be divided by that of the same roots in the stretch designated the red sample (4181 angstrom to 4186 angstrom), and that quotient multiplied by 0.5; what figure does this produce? 1.1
